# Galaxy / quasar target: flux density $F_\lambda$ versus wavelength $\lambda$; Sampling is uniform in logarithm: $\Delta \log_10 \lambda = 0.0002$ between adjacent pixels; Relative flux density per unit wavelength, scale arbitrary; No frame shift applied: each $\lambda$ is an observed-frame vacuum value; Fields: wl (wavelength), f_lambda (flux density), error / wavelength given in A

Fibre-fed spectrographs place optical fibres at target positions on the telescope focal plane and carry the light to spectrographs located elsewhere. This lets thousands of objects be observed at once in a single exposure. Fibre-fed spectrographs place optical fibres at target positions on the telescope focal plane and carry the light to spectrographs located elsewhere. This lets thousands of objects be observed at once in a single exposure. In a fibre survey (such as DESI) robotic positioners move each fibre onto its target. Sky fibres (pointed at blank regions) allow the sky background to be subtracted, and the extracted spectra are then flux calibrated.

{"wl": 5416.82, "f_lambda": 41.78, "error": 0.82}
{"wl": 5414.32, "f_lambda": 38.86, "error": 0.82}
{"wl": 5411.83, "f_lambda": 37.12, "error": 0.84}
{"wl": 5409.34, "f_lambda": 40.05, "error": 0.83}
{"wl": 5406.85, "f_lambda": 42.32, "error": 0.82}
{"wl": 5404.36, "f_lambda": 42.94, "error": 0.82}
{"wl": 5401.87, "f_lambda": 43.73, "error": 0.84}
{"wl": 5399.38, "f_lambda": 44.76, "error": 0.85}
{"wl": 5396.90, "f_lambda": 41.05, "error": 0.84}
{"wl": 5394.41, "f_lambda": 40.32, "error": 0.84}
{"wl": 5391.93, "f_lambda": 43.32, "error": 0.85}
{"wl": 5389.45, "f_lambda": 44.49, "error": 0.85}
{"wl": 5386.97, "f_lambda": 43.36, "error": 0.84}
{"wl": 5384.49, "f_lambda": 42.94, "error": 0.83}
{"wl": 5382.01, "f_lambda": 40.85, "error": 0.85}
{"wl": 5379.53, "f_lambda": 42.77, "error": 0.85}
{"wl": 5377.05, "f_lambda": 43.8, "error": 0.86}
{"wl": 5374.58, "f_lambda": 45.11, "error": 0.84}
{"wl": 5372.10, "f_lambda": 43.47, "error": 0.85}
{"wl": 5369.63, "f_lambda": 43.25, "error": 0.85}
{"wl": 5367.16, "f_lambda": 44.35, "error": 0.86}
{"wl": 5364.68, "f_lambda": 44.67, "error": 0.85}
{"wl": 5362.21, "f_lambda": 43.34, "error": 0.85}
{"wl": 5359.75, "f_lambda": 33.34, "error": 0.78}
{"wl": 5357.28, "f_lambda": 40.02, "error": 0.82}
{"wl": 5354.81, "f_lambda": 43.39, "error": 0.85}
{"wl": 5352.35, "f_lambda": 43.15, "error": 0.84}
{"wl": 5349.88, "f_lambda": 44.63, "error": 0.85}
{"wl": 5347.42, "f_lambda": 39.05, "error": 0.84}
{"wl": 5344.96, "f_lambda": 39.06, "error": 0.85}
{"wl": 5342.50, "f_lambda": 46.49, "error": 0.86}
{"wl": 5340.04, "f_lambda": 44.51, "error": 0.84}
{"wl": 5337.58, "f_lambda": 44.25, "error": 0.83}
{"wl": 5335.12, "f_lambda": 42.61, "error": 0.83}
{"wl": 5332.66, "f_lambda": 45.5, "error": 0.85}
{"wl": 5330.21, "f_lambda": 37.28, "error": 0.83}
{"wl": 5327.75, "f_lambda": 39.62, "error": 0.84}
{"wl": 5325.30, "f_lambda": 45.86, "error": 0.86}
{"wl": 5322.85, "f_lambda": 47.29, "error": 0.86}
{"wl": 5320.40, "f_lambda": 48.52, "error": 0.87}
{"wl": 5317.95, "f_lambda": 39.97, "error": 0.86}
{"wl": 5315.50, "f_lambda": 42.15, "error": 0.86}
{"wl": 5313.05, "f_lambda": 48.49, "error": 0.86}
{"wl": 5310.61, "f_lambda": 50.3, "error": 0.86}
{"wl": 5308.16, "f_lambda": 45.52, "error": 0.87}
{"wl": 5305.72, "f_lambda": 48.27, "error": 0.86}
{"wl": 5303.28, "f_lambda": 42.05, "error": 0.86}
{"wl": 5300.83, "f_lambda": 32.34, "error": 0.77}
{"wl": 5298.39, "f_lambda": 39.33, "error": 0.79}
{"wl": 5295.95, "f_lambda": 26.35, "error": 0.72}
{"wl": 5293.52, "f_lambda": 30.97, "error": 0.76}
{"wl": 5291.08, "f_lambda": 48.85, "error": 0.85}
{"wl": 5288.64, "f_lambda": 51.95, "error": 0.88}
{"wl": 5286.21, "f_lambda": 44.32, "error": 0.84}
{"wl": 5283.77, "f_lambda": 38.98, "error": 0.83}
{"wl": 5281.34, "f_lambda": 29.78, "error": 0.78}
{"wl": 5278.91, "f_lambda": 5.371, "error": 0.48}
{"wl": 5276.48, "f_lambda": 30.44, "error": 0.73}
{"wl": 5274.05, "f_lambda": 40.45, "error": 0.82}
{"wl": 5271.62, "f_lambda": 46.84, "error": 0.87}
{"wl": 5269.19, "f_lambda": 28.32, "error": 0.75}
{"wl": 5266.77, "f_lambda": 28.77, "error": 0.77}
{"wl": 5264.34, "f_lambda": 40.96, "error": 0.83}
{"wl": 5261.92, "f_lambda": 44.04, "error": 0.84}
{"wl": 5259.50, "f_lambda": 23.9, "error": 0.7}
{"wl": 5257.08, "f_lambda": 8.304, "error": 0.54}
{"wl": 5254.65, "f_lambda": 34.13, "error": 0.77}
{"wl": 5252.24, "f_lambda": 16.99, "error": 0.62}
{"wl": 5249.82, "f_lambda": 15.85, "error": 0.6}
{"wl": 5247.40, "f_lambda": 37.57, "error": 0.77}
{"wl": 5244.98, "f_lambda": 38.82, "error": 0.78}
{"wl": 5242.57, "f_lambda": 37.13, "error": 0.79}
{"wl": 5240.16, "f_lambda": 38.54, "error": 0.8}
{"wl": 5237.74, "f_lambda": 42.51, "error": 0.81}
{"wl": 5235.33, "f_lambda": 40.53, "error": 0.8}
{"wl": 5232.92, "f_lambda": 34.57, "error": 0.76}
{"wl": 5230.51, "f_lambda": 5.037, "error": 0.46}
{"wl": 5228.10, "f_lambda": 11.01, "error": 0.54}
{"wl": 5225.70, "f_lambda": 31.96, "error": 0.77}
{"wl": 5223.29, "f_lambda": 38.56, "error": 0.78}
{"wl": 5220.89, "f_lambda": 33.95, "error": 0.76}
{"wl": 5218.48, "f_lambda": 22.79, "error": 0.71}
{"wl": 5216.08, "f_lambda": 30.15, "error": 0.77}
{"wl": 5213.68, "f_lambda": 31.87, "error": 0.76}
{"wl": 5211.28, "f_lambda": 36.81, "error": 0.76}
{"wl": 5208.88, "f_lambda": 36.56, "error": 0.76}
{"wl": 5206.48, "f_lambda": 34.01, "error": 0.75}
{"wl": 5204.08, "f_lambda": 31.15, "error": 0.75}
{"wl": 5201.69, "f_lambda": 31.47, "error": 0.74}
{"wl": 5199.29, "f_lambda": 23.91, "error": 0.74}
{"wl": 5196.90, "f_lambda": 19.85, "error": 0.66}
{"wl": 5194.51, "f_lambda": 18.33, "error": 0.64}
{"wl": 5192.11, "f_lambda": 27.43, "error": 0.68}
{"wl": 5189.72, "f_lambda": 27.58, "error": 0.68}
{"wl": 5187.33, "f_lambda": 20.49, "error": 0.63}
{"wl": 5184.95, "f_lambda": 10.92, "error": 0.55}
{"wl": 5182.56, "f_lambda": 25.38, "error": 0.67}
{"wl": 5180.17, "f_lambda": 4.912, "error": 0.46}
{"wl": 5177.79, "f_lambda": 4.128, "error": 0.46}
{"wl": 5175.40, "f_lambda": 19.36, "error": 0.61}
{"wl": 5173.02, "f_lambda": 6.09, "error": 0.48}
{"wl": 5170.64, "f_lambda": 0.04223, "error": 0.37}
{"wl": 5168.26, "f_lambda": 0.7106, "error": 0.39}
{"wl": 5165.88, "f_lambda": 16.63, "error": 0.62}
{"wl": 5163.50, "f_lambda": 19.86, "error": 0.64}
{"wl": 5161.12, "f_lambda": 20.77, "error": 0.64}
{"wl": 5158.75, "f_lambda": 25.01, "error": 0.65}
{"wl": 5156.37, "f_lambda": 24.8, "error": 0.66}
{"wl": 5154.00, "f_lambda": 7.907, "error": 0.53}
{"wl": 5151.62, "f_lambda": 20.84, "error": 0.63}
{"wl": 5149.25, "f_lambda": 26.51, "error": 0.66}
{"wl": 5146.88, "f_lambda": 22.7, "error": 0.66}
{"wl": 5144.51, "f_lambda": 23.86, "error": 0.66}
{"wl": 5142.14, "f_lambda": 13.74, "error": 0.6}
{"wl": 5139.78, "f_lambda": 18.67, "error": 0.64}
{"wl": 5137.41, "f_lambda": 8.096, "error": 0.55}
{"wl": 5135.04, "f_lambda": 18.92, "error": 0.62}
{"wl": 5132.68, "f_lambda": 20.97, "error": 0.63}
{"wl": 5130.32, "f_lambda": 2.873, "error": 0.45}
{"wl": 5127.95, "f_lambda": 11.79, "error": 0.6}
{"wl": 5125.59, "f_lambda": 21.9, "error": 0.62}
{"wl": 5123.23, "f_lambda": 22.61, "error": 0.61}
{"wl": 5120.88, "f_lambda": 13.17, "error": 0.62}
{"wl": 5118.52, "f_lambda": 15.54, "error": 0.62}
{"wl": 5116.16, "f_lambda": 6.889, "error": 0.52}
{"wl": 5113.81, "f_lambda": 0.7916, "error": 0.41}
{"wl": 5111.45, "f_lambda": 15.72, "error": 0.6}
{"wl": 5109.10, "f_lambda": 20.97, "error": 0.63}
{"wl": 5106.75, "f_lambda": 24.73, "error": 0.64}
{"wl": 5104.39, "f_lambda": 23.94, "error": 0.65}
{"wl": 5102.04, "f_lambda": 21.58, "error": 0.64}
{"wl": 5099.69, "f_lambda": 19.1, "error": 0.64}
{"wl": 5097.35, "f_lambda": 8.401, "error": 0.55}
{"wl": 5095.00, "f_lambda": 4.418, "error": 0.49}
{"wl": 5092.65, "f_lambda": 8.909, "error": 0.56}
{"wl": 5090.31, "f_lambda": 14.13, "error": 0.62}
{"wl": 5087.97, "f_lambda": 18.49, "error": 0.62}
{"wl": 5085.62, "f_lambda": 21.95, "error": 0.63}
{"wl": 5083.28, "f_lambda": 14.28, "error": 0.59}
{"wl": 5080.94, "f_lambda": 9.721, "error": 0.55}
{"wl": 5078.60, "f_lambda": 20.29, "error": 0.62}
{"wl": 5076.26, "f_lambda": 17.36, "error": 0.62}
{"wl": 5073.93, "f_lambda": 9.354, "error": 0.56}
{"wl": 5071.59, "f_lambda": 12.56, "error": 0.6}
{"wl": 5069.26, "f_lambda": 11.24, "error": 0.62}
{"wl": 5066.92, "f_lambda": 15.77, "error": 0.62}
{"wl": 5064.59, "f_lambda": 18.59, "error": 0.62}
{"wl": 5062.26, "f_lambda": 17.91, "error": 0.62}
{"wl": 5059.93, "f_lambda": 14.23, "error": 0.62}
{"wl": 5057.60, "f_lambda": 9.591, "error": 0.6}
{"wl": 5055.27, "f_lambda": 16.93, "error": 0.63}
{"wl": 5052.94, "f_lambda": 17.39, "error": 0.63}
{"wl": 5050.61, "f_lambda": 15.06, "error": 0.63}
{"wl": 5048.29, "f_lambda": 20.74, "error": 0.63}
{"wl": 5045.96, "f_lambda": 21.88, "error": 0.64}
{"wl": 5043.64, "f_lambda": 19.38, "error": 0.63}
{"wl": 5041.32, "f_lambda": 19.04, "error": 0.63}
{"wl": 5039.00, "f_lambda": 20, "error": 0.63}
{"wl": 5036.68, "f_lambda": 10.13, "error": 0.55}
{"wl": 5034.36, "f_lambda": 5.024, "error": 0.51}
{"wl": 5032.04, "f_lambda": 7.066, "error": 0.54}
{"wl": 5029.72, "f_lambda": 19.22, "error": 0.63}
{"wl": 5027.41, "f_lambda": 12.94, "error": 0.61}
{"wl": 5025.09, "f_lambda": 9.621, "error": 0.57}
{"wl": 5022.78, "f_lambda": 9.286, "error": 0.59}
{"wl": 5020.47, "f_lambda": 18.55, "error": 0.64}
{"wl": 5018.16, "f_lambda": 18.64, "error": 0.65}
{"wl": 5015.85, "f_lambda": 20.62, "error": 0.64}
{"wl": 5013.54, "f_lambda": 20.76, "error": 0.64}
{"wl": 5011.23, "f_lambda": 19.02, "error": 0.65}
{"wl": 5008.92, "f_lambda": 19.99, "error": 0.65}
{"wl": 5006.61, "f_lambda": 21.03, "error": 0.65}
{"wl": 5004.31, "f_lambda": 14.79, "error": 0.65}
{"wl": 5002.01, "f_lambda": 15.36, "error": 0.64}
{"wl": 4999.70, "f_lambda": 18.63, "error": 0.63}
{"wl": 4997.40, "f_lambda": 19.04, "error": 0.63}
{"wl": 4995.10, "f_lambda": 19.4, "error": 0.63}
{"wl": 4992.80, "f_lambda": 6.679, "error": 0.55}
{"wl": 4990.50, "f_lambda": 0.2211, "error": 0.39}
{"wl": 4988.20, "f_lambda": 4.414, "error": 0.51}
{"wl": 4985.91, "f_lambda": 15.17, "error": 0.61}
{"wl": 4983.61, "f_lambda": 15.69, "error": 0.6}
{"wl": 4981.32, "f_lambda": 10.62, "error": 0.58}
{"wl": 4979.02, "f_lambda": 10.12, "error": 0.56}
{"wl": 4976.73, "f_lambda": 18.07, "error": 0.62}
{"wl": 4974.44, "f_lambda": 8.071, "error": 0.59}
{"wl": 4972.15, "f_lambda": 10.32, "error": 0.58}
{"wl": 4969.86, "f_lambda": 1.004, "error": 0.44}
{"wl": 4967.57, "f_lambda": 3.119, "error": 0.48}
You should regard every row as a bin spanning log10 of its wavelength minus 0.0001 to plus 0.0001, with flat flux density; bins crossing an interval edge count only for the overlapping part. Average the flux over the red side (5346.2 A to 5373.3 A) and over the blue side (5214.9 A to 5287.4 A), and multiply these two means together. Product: 1291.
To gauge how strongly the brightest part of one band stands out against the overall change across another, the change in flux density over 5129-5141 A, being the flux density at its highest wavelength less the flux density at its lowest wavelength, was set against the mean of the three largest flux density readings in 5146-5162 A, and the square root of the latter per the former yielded 1.3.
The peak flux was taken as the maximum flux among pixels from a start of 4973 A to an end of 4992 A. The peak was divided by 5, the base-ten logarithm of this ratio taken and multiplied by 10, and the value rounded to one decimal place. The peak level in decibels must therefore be 5.6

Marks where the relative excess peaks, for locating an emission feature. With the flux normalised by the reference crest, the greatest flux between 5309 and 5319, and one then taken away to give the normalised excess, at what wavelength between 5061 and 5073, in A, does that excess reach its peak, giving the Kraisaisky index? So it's 5064.59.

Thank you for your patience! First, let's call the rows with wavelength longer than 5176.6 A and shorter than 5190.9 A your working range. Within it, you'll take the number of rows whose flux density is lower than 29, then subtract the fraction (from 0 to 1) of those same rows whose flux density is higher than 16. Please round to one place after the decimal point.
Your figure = 5.5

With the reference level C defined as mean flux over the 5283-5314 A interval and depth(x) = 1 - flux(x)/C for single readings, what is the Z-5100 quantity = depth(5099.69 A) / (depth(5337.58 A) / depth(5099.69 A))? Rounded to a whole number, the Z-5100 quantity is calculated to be -6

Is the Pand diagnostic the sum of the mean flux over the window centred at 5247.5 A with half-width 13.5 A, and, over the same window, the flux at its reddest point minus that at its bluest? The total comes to 14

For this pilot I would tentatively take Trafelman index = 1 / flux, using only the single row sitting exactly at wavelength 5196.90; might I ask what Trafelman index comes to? 0.050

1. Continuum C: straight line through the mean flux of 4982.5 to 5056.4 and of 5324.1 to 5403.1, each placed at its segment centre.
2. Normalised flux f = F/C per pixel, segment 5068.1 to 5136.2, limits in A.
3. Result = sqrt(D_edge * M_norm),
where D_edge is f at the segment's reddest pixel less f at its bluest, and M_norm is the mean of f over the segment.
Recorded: 0.36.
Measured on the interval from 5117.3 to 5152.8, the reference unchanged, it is 0.31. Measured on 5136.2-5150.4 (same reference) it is 0.73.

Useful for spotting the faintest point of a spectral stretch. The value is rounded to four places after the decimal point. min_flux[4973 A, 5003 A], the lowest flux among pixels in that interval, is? 0.2211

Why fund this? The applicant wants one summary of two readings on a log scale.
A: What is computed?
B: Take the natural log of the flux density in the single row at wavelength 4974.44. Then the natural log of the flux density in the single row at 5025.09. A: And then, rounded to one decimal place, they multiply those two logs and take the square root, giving 2.2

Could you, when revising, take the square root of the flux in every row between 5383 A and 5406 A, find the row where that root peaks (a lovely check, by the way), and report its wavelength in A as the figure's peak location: 5399.38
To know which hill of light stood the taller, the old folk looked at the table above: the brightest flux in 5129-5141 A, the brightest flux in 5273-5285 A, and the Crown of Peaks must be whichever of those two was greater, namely 40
